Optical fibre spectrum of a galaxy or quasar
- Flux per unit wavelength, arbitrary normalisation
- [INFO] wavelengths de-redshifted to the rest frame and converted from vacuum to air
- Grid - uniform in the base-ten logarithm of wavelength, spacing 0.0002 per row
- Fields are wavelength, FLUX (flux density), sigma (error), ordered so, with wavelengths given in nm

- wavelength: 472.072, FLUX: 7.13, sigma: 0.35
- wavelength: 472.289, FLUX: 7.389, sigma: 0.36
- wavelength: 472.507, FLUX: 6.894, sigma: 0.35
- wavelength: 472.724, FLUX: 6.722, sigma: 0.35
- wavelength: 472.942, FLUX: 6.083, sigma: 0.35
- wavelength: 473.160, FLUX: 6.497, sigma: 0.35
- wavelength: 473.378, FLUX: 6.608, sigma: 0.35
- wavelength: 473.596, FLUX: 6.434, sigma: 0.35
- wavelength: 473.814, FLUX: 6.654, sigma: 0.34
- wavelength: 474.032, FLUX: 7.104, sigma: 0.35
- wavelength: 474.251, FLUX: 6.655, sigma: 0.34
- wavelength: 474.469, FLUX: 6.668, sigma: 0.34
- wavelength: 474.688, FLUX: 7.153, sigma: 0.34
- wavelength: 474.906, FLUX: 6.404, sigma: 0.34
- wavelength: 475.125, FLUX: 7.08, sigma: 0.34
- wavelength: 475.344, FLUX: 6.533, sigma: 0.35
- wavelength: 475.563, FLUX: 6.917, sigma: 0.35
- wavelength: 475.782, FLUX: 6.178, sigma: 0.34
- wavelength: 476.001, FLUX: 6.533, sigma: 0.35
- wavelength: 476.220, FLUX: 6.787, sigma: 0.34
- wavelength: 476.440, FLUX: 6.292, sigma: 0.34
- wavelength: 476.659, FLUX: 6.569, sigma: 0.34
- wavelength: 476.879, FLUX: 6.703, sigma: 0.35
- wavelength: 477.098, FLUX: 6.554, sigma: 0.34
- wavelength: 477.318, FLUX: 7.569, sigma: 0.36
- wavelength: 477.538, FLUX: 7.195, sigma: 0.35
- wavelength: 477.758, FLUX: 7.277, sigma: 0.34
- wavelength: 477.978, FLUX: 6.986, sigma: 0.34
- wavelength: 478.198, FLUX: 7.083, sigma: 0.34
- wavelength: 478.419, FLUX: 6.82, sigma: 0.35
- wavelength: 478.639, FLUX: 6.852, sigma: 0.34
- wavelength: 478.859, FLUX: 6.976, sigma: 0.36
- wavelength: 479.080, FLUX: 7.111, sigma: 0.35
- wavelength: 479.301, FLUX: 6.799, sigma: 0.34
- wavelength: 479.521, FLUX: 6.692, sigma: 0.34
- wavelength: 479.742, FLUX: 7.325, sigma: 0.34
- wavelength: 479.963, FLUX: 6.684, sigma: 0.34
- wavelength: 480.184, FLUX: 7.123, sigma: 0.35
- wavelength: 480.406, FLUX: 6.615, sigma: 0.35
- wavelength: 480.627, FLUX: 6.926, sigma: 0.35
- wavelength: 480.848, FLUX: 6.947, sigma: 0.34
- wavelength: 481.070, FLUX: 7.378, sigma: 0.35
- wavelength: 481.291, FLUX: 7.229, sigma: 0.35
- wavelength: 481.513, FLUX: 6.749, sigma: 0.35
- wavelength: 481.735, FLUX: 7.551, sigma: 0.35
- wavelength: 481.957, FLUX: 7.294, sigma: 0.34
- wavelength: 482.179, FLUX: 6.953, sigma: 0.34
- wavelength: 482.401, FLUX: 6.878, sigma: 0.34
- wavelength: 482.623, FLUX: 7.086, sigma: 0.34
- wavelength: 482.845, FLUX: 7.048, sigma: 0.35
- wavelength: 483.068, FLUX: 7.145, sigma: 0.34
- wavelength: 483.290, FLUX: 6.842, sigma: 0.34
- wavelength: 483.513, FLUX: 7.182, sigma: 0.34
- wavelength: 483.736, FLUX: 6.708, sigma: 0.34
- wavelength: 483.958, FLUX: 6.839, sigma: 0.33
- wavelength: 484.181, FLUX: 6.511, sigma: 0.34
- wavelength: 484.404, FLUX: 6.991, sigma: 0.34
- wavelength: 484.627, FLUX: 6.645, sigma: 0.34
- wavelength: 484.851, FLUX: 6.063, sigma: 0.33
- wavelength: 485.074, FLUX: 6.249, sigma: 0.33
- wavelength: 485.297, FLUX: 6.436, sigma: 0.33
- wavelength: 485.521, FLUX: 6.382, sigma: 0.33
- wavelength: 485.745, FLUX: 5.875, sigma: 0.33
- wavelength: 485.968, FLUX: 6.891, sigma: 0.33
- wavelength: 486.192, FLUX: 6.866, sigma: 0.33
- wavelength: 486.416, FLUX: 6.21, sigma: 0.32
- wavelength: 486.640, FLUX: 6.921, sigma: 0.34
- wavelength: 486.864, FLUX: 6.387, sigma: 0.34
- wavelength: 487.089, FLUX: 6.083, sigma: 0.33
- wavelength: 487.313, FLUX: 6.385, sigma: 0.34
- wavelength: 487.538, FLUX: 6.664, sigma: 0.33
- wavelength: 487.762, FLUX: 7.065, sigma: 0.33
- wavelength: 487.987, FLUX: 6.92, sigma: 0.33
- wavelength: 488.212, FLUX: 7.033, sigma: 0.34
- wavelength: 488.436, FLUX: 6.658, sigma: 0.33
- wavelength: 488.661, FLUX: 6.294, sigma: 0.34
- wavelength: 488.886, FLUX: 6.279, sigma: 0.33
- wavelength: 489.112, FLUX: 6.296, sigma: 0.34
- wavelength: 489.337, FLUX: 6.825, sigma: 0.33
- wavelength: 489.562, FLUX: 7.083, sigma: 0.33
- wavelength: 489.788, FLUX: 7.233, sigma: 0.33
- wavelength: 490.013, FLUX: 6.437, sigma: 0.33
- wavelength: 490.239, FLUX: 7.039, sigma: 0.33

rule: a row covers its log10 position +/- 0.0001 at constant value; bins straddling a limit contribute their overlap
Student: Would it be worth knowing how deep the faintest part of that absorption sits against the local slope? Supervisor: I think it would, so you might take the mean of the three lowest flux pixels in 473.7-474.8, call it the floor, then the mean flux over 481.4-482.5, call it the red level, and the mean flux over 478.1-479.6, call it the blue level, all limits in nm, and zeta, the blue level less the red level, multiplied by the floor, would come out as -1.2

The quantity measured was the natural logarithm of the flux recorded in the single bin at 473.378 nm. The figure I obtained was 1.89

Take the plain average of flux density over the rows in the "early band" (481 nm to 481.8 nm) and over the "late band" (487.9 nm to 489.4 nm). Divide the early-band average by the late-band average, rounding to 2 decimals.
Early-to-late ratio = 1.09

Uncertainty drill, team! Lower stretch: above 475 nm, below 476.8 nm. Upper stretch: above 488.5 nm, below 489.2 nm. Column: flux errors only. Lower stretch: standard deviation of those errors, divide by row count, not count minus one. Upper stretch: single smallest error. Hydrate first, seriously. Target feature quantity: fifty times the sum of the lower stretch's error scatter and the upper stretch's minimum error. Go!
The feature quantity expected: 16.7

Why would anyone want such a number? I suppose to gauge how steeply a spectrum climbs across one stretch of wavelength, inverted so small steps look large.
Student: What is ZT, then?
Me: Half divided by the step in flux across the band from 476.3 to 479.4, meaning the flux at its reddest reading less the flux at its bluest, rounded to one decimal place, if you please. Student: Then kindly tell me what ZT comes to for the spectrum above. 1.0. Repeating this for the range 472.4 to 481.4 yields 1.5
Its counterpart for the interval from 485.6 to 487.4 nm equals 1.0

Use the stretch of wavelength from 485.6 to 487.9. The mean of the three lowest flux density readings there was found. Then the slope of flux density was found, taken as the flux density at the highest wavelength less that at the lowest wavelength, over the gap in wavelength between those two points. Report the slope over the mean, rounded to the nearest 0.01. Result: 0.10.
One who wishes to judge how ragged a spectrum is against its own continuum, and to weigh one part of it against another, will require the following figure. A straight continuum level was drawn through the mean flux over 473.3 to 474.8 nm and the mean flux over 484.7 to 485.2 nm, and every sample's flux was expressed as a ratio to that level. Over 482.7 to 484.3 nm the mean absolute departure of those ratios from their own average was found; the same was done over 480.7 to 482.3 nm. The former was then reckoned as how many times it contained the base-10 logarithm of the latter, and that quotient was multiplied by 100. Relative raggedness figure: -1.98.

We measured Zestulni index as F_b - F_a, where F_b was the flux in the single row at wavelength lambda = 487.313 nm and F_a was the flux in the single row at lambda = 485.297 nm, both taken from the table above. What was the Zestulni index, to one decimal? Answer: -0.1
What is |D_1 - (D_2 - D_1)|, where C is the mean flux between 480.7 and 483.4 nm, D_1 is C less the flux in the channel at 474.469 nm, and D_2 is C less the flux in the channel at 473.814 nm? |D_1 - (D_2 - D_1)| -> 0.41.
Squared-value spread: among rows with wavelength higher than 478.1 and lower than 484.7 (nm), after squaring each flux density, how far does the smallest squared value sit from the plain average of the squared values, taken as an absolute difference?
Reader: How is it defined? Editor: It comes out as 6.2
